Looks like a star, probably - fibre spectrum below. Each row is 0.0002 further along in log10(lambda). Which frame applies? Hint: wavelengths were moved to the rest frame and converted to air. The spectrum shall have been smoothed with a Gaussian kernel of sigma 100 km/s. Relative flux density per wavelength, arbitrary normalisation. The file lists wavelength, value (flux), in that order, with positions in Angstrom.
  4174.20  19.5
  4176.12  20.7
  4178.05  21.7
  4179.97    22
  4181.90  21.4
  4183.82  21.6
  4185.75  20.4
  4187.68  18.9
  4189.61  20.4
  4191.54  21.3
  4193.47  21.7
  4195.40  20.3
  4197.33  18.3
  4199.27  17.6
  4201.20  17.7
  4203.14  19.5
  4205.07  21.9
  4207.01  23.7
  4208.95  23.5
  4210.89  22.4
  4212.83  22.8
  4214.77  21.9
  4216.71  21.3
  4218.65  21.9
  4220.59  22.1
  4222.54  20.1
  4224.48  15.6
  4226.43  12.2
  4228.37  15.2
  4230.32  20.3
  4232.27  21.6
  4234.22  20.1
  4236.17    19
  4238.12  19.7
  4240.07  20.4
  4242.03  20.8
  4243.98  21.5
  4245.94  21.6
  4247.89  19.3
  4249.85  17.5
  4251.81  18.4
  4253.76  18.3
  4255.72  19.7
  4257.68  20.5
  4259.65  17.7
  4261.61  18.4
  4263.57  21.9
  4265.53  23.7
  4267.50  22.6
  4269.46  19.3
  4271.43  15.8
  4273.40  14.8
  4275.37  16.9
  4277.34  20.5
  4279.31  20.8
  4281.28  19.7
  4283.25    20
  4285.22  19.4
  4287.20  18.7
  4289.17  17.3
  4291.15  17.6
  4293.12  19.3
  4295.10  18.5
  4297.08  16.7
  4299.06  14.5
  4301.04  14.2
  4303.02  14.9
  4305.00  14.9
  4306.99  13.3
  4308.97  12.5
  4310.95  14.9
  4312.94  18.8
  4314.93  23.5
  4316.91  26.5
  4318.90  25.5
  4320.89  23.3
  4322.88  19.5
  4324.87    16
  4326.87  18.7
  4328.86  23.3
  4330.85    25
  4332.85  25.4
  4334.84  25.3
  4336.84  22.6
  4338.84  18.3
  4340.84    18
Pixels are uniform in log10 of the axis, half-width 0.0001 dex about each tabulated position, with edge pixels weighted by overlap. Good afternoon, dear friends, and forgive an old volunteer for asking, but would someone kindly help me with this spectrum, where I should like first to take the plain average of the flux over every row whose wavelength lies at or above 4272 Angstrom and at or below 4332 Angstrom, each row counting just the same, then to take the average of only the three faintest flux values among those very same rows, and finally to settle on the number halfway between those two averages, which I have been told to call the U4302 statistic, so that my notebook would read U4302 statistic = 16.0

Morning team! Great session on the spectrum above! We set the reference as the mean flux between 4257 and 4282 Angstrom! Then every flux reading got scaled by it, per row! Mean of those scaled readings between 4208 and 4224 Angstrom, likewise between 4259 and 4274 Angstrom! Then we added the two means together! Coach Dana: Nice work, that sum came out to 2.12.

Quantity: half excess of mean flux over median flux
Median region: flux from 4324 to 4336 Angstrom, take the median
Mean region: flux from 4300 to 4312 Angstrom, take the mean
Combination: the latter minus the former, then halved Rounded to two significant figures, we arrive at -5.0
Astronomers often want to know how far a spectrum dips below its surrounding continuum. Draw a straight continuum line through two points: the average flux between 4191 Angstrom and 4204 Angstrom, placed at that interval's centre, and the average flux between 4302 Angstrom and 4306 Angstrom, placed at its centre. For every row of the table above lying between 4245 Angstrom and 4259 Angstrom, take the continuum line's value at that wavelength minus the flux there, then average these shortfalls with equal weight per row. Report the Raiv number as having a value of -2.2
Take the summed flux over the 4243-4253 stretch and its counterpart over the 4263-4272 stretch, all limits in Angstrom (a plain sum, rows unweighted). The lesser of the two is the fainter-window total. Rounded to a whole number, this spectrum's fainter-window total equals 98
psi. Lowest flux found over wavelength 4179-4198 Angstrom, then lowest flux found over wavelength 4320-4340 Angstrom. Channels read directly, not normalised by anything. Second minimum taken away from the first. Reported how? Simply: 2.3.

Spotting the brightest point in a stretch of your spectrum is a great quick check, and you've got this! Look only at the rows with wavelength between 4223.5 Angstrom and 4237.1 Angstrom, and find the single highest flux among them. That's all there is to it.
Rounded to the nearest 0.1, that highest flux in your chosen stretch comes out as 21.6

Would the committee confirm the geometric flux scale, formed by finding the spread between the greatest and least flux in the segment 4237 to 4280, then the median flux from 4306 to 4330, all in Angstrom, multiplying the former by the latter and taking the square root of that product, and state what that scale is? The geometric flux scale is 13.1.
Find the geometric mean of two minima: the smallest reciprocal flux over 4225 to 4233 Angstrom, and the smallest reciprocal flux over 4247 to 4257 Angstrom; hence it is 0.0485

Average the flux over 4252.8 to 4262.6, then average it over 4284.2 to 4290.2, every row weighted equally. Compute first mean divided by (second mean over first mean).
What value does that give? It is 19.4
